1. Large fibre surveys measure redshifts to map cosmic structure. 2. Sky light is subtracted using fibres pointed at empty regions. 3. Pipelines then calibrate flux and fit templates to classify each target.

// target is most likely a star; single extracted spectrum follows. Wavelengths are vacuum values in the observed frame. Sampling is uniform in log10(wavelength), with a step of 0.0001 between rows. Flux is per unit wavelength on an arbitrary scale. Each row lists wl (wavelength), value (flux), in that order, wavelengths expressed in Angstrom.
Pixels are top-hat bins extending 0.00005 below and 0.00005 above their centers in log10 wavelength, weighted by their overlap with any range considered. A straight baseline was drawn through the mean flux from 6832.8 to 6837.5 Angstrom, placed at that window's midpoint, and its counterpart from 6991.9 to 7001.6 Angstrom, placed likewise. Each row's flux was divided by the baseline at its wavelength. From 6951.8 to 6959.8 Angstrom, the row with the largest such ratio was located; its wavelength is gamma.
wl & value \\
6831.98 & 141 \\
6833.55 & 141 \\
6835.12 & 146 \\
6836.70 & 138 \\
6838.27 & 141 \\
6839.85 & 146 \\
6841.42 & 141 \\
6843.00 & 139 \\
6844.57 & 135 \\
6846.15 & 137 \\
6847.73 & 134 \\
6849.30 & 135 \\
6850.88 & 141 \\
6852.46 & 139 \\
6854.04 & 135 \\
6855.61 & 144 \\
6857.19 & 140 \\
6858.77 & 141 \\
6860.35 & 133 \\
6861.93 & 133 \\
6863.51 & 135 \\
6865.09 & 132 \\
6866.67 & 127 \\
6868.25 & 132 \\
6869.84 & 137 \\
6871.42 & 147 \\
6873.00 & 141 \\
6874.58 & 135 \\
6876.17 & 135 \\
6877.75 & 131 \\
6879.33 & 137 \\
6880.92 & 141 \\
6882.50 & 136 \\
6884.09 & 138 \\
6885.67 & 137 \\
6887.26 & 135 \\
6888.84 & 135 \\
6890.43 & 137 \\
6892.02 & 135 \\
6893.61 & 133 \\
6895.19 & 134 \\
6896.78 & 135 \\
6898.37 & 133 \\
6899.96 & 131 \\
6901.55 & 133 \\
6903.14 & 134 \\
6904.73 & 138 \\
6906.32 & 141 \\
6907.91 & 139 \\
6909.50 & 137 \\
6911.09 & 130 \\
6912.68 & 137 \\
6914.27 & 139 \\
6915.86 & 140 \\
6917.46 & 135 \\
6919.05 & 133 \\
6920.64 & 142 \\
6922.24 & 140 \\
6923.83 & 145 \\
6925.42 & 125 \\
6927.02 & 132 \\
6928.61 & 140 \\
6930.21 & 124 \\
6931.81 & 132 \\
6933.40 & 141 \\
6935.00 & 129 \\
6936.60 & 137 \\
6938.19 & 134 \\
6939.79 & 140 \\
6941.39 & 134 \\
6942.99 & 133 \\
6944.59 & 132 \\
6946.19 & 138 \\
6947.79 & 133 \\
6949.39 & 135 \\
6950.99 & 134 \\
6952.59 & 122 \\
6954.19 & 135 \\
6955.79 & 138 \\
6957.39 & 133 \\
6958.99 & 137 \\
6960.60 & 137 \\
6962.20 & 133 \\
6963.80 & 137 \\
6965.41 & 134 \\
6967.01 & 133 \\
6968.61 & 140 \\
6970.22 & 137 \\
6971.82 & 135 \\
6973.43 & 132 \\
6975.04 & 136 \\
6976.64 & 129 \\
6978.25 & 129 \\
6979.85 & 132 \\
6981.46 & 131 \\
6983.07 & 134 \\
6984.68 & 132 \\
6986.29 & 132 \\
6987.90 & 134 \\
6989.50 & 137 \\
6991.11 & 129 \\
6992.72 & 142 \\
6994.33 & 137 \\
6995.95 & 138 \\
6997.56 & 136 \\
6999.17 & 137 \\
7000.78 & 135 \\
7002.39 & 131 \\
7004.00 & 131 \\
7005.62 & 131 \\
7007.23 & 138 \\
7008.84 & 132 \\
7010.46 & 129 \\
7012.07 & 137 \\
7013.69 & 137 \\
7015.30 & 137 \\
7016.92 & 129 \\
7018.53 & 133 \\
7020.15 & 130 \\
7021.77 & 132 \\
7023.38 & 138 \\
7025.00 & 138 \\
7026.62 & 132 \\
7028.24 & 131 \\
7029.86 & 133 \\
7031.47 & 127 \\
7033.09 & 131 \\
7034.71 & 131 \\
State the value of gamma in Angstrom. 6955.79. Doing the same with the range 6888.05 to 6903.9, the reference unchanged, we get 6890.43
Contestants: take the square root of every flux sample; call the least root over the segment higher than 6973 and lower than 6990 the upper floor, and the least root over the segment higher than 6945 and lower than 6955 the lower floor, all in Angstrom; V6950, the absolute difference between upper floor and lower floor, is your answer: 0.31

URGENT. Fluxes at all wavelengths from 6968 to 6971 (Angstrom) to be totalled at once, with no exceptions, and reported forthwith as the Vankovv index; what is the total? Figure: 277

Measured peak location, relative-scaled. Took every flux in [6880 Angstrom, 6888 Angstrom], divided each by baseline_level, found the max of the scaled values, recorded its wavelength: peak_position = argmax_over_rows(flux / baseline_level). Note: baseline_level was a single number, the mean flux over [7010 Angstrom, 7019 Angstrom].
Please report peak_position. 6880.92 Angstrom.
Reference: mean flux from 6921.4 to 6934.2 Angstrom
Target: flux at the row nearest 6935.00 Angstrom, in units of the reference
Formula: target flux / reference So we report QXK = 0.96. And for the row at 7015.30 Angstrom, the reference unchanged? 1.02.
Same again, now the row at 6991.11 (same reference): 0.96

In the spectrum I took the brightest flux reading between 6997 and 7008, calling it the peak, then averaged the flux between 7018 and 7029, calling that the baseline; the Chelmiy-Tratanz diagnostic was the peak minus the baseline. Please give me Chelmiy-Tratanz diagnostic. 4.6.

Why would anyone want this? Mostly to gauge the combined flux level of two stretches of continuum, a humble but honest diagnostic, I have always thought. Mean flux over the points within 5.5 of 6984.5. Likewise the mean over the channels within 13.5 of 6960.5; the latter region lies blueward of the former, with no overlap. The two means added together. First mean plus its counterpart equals 268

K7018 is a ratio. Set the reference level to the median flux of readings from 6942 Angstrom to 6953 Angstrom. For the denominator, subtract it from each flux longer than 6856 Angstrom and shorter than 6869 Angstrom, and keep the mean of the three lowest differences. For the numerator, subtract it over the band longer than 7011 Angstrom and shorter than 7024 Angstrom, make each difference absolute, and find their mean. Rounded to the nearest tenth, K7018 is -1.2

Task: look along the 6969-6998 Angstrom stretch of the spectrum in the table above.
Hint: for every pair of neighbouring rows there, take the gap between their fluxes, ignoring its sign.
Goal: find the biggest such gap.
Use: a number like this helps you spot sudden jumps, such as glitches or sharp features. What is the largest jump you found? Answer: 13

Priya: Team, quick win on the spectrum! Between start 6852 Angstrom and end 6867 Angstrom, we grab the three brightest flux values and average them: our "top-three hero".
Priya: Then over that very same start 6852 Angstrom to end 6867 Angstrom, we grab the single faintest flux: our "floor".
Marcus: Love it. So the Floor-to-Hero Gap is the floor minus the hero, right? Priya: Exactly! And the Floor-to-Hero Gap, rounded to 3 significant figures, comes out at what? -14.7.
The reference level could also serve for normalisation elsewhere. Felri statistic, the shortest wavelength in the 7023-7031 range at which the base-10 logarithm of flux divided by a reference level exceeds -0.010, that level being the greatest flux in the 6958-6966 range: 7023.38 Angstrom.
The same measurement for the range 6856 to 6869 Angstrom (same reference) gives 6857.19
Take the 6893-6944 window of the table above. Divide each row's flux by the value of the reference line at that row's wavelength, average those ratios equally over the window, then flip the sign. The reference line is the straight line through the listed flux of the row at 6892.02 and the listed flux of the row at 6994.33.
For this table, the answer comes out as -1.00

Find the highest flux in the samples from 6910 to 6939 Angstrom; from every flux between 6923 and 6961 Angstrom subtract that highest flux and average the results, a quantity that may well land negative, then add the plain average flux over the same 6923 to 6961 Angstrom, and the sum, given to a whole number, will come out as 123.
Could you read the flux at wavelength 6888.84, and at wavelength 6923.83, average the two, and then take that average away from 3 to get -137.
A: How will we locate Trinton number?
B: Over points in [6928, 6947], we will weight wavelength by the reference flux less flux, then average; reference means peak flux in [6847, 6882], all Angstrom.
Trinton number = 6937.1 Angstrom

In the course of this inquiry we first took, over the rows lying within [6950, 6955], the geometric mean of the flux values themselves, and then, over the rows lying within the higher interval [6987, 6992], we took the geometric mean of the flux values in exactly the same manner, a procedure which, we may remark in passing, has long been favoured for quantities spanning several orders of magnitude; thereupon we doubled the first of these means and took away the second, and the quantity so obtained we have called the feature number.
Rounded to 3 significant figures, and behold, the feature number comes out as 127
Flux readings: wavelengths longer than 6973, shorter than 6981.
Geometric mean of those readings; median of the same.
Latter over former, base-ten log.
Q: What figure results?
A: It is 0.001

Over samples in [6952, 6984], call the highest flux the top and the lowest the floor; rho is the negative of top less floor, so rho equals -18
